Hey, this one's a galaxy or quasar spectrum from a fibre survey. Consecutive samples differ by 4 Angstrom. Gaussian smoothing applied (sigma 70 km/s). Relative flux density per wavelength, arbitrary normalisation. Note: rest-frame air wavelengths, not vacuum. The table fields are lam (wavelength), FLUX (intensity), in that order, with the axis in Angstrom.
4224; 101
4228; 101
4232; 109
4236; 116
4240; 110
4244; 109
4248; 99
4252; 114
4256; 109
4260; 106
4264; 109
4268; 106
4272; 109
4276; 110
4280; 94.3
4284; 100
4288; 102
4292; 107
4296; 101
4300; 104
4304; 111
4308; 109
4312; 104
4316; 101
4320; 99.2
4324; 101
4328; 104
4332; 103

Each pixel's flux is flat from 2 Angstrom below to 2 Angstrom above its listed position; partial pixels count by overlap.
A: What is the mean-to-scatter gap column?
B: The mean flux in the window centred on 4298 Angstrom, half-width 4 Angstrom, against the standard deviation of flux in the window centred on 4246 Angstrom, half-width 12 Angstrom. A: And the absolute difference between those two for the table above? 97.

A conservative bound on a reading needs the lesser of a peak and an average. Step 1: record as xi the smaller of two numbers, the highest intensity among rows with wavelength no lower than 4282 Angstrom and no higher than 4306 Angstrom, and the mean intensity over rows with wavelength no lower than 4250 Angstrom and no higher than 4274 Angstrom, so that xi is 109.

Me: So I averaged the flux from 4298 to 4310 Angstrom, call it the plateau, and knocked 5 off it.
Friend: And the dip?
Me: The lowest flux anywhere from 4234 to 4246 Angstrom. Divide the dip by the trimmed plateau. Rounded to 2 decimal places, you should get 1.06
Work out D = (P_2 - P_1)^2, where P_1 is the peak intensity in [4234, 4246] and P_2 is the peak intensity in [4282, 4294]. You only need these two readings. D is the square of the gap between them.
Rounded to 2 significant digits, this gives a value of 81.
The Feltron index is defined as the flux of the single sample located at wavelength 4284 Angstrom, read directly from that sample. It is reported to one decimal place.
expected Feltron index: 100.0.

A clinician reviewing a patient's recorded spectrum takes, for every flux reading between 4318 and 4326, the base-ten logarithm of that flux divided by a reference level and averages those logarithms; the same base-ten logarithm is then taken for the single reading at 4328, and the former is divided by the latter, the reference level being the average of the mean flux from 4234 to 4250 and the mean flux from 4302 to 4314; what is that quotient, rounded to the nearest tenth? 2.0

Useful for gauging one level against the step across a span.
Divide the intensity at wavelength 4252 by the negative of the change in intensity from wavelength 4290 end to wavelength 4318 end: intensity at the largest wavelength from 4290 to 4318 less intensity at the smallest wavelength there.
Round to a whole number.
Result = 19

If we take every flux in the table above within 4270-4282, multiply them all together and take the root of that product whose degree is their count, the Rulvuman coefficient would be 104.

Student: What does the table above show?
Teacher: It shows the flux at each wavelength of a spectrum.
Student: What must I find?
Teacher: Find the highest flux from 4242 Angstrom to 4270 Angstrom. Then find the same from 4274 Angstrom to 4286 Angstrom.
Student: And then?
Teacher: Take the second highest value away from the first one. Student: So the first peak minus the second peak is 4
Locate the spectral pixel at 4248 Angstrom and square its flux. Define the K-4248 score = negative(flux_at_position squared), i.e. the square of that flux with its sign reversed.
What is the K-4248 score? -9801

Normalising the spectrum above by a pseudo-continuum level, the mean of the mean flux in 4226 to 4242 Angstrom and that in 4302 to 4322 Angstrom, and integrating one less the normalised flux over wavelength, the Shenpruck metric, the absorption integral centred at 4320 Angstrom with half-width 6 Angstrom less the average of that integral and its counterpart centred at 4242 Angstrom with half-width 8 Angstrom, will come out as 0.48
